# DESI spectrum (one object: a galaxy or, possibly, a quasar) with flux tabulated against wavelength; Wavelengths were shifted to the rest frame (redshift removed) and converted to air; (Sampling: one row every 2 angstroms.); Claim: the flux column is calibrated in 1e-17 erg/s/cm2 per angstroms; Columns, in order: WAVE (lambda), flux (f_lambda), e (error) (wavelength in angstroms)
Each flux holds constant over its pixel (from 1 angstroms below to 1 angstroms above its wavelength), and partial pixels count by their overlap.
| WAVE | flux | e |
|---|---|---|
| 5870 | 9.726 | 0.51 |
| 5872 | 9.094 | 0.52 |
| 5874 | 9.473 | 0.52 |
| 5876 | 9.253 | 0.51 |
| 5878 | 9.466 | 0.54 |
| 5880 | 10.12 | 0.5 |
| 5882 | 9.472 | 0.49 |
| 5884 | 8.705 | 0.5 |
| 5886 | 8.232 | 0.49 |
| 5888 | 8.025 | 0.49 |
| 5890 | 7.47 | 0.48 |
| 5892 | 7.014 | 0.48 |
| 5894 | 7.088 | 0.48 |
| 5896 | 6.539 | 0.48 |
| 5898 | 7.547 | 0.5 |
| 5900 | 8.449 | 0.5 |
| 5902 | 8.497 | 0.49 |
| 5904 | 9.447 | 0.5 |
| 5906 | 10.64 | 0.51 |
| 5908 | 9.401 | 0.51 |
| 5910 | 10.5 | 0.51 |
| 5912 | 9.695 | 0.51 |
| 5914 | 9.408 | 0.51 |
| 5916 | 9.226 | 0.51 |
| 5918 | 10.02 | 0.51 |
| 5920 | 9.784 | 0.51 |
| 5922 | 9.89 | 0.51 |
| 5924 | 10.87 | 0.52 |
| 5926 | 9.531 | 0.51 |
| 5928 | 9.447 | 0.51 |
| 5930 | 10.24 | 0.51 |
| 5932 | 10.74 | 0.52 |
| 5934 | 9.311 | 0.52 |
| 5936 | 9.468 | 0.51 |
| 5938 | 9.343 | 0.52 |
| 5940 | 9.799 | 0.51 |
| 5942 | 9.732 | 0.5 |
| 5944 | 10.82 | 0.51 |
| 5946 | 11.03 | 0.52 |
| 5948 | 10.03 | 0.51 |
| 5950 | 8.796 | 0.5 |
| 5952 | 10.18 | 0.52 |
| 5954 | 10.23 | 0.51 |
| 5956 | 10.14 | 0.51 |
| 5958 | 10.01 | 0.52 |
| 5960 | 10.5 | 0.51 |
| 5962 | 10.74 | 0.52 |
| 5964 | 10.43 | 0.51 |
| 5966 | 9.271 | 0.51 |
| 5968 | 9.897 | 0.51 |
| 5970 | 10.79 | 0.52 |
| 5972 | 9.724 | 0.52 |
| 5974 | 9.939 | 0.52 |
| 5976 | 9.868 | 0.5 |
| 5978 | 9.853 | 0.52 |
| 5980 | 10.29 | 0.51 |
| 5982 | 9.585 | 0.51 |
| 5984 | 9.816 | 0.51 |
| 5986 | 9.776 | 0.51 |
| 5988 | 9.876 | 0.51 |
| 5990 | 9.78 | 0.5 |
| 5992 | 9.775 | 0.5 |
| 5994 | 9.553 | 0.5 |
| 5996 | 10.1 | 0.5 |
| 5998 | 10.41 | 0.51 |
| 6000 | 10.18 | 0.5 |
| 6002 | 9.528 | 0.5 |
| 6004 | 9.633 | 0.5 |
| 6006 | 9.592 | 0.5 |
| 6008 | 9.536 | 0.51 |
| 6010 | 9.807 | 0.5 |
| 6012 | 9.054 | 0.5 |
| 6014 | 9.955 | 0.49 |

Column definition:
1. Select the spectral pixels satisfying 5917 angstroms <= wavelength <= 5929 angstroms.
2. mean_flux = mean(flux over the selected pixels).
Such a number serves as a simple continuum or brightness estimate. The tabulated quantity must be 9.9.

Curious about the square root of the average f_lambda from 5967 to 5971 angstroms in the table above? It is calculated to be 3.22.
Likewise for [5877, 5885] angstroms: 3.07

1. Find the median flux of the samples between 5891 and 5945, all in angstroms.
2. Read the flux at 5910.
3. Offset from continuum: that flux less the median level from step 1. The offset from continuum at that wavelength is 1.0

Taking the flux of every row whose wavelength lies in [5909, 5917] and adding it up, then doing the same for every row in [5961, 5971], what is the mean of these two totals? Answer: 45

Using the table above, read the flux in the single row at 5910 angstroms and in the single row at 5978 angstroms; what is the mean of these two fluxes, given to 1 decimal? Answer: 10.2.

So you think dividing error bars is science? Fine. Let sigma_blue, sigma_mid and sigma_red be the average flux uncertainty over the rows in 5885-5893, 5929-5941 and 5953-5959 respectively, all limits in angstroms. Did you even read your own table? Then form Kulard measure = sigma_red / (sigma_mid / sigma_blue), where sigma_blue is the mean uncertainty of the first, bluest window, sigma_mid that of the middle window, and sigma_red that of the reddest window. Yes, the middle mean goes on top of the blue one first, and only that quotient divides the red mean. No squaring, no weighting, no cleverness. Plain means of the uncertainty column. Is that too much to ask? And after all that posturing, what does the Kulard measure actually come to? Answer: 0.483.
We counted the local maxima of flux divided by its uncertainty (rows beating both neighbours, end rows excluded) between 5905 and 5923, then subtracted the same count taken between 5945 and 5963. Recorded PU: 1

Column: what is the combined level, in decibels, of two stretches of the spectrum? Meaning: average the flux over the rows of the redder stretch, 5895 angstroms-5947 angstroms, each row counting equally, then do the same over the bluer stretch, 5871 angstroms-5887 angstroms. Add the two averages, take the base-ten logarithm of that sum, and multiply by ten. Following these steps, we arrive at 12.7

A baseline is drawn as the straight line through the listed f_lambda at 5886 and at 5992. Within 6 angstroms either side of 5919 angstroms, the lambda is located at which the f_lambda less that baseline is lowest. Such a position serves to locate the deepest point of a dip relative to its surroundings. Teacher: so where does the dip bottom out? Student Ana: 5916 angstroms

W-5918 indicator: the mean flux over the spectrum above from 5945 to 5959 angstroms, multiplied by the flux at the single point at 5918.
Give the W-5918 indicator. 101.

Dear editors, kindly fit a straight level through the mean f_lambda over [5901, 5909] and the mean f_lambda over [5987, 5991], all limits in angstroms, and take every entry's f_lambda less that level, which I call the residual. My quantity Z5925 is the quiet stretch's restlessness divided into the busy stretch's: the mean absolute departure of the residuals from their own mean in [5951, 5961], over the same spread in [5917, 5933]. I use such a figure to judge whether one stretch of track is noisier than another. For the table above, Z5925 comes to 0.30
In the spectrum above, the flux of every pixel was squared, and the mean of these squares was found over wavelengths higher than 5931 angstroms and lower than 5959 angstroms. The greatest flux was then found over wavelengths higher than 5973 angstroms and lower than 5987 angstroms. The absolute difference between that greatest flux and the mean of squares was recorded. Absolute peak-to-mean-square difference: 90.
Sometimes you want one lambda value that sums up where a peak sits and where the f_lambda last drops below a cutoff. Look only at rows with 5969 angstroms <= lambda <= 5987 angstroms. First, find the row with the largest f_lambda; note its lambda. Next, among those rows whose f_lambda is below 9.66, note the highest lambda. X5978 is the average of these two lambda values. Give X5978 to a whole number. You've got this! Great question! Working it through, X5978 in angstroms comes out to 5976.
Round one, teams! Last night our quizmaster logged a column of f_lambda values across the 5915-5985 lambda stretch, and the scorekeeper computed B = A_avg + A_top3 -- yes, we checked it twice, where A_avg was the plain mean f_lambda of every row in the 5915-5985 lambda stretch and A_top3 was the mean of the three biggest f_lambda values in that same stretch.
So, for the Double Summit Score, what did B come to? 20.9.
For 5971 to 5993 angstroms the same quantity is 19.9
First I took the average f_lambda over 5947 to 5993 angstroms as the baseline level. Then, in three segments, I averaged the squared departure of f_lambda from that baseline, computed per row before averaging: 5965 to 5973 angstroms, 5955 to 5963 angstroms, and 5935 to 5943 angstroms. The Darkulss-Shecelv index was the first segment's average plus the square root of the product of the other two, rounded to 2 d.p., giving 0.51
